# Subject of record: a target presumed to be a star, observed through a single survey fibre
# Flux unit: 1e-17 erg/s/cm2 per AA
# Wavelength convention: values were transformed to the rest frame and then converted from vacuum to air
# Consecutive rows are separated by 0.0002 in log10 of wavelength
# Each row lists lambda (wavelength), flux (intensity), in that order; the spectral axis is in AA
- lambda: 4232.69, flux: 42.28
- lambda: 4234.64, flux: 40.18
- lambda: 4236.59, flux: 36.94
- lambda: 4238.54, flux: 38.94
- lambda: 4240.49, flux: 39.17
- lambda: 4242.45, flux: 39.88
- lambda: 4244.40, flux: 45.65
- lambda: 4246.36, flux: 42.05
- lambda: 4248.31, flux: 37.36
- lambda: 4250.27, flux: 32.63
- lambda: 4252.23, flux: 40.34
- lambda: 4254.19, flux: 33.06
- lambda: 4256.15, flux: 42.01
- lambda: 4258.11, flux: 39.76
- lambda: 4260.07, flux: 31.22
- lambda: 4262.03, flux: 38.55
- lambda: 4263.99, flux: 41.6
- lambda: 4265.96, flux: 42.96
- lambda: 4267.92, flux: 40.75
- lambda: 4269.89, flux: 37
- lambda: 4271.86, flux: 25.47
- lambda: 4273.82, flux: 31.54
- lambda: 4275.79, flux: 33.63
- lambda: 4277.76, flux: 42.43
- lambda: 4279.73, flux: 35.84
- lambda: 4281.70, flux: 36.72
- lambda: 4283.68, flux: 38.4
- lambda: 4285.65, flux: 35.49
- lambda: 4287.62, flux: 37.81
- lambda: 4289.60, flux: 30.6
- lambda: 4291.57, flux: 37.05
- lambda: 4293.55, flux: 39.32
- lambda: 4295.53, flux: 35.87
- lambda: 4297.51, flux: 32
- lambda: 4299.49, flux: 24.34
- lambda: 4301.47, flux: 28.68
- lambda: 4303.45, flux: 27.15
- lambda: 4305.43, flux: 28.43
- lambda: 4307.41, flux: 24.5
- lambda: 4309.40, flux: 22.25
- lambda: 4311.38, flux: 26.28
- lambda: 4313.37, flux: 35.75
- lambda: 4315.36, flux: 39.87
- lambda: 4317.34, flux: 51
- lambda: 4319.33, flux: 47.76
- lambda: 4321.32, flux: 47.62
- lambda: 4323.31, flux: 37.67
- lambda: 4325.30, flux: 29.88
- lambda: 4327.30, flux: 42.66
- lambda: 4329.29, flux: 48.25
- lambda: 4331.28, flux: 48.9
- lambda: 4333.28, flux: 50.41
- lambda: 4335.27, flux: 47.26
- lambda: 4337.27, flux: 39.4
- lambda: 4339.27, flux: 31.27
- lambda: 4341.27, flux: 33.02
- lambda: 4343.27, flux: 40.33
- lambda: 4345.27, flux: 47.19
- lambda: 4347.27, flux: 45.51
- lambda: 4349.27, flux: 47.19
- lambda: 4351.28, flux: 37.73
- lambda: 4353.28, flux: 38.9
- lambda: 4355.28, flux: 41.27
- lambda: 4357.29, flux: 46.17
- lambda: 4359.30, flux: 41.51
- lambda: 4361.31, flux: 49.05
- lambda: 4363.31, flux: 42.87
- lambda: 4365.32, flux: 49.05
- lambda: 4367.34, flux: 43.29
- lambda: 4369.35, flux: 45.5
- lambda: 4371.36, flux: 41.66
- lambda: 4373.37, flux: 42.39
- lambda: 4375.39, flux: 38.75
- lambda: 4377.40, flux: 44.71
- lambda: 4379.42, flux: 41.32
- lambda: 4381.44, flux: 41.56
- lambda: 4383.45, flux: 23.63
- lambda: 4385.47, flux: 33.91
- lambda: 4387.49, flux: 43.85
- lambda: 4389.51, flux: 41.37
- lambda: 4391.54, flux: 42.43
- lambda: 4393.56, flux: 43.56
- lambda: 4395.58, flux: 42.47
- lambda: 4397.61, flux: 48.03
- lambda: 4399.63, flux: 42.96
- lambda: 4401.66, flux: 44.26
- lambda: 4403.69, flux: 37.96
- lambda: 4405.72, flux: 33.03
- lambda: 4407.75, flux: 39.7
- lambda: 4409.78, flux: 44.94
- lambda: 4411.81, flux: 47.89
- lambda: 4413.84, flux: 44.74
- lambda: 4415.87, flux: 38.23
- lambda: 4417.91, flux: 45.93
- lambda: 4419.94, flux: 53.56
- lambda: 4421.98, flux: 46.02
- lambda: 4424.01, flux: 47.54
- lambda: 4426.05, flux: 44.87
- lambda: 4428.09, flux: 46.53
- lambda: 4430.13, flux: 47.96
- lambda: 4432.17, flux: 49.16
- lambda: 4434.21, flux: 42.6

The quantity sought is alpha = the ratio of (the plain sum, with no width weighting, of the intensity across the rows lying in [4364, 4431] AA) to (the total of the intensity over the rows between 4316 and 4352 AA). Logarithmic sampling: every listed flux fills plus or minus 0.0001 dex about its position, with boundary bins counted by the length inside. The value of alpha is 1.8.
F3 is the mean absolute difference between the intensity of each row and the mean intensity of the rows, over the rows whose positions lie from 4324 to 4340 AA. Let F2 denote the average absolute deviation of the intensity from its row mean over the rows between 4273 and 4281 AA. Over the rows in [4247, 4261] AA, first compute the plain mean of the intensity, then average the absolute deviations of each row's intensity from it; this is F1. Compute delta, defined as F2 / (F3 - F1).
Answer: 1.2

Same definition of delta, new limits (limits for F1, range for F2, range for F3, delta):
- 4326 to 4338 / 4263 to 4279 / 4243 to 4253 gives 18.1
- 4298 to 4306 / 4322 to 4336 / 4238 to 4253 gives 5.5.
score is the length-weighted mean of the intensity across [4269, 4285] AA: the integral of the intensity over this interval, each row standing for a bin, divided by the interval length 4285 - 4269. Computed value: 35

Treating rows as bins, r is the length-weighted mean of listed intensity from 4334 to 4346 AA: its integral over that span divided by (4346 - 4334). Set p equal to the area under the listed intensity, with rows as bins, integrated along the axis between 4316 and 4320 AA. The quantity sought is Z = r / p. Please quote 0.20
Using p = 195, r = 39.8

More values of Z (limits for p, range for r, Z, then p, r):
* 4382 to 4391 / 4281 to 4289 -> 0.11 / 327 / 36.8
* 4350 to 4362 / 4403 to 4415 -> 0.08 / 508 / 41.4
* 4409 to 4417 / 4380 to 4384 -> 0.10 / 352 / 34.6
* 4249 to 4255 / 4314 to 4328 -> 0.20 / 213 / 42.2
